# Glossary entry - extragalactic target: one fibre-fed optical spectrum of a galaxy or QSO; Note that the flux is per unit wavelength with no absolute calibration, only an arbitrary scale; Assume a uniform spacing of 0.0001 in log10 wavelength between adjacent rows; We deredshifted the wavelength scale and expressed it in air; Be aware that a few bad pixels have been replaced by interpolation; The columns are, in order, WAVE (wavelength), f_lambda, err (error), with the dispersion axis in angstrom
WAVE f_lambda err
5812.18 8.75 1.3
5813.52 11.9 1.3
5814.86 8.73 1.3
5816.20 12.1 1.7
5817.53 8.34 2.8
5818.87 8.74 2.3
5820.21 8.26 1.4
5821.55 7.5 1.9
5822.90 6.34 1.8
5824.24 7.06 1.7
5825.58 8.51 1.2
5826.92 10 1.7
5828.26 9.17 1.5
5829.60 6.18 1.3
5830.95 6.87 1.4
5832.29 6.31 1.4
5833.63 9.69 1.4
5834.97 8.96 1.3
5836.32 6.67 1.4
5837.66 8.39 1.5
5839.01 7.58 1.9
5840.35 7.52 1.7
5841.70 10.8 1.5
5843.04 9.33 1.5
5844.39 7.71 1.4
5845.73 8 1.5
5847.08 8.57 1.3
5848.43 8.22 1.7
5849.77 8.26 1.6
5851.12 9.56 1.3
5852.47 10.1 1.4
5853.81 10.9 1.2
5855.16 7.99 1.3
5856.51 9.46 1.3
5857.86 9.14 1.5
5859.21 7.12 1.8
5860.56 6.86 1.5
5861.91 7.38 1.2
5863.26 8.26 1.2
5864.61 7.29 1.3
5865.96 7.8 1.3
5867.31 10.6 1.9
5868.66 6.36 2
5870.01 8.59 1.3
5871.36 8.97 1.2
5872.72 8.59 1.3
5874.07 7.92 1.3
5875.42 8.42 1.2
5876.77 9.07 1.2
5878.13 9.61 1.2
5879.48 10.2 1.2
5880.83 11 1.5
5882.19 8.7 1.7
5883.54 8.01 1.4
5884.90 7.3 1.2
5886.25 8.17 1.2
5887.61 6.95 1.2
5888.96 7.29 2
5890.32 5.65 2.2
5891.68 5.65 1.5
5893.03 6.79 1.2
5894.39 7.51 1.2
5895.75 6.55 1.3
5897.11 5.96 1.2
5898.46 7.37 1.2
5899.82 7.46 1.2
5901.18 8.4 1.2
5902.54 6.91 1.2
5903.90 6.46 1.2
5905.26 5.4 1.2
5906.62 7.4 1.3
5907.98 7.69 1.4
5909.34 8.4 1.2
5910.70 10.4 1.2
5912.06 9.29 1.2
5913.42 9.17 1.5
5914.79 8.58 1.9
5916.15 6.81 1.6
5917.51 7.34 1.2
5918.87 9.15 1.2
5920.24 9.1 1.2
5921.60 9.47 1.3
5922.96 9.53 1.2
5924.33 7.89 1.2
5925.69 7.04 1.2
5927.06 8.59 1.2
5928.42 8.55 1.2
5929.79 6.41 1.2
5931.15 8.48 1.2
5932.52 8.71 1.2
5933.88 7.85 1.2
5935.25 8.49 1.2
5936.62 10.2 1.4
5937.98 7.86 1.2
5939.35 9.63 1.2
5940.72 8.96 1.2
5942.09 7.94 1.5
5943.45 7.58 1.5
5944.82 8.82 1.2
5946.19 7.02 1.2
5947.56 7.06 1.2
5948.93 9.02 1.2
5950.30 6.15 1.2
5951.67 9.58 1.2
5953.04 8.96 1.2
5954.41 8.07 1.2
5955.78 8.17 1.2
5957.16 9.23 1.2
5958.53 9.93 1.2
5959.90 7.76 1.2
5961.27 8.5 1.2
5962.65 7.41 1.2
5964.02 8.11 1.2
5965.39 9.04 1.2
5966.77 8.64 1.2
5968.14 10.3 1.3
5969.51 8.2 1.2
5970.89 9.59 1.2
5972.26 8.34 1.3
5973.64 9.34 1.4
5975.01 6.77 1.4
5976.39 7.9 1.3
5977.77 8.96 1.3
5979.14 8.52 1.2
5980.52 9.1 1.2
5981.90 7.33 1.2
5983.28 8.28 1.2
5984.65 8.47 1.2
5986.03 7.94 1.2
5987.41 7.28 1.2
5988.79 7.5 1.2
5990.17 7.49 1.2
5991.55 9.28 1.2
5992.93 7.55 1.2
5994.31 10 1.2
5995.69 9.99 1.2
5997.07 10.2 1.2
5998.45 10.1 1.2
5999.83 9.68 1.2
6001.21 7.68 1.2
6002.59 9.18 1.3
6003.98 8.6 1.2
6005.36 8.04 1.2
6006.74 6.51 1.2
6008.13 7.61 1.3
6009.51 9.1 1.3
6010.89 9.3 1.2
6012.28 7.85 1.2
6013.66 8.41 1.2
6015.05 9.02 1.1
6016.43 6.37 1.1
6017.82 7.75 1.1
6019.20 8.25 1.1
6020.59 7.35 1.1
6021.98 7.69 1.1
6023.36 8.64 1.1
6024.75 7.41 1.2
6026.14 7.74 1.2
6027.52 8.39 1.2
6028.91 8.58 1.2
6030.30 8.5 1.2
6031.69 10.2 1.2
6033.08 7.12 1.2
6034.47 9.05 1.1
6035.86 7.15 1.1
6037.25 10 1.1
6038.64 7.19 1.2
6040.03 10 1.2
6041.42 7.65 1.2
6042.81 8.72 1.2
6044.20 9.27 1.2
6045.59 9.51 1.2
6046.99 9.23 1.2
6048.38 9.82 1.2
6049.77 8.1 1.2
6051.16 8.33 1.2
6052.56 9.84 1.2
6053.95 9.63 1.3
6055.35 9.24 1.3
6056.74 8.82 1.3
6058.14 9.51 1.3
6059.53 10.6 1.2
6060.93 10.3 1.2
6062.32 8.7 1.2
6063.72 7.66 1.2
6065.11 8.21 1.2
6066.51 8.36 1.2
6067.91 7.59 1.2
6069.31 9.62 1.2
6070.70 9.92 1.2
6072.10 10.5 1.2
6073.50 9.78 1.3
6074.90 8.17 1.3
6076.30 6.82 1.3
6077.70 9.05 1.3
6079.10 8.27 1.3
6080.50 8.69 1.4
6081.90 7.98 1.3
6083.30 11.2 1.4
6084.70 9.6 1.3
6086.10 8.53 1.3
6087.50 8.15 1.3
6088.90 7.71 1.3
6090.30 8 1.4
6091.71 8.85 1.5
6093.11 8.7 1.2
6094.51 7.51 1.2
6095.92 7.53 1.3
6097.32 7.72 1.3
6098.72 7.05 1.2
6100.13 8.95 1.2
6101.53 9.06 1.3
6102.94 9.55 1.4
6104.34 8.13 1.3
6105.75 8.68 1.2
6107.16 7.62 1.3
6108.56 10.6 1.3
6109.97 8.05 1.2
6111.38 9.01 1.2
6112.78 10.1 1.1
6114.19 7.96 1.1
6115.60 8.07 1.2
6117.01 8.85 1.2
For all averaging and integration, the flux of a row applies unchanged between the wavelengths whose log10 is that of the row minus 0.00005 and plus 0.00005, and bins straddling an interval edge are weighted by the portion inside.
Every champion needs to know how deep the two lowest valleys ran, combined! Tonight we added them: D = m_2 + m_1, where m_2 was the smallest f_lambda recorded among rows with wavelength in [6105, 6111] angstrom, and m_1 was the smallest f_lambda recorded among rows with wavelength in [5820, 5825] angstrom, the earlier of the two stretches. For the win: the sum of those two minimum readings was 14.0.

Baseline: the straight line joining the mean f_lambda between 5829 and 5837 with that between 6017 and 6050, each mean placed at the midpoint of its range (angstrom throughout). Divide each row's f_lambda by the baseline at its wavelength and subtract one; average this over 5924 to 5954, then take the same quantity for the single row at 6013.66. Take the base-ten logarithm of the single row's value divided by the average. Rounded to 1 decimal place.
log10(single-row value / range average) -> -0.8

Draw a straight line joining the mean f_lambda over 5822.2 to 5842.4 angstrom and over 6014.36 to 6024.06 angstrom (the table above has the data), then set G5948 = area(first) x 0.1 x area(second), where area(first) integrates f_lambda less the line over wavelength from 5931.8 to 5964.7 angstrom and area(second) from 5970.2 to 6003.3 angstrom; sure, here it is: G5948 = 35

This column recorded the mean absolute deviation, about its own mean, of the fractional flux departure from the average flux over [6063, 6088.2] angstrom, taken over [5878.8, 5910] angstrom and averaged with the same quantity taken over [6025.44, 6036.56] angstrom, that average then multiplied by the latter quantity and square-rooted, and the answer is 0.092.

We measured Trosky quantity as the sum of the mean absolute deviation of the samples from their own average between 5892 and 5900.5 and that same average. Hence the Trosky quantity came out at 7.4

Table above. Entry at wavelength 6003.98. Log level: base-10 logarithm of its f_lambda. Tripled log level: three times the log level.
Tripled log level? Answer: 2.803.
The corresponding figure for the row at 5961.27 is 2.788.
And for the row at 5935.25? 2.787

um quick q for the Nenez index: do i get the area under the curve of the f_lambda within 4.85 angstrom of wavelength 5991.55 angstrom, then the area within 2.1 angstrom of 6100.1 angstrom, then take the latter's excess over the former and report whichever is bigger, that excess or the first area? 82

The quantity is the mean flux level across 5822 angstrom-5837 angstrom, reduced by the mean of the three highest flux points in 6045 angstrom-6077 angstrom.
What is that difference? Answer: -2.7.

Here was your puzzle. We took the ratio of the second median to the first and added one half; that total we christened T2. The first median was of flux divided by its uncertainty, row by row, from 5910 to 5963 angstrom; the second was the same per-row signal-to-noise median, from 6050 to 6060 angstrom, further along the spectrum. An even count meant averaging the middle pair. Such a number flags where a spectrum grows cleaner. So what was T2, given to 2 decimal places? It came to 1.53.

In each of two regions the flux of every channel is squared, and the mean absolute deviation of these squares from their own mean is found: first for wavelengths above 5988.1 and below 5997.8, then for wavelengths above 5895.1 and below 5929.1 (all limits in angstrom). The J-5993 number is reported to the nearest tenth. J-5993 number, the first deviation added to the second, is 36.9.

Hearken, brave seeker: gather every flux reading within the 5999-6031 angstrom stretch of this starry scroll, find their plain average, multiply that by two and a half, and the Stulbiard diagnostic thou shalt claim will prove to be 20.4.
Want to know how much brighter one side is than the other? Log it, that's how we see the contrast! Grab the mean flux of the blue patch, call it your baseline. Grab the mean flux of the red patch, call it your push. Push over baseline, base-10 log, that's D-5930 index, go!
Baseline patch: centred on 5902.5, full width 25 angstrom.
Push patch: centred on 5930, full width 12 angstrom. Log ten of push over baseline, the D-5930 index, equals 0.03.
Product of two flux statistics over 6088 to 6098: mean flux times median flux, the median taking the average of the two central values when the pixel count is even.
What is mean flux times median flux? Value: 62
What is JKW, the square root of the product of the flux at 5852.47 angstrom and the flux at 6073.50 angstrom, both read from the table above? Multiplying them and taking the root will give 9.9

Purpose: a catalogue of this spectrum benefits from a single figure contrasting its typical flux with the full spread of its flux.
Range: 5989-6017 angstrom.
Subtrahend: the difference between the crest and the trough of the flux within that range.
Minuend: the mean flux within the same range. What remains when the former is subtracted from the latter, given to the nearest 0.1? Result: 4.8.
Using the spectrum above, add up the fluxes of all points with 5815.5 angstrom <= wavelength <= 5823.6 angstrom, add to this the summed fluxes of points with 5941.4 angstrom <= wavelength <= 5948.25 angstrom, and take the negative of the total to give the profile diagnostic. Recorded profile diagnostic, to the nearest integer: -90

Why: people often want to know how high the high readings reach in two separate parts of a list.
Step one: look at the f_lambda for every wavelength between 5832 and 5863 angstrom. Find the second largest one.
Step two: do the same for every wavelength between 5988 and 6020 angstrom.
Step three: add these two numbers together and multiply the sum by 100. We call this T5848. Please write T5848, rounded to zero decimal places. 2090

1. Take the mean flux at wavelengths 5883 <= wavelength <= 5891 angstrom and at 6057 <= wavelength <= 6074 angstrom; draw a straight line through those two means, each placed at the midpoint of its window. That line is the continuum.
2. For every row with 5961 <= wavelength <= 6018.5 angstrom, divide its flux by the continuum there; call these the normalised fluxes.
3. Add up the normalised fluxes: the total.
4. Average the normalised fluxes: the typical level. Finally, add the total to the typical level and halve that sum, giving 22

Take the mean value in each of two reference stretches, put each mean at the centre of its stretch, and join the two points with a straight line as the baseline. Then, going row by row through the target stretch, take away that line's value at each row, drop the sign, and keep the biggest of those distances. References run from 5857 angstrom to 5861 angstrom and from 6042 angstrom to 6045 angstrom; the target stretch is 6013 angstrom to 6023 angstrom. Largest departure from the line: 2.4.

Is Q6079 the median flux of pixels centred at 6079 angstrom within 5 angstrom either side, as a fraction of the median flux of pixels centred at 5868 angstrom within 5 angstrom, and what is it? 0.98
